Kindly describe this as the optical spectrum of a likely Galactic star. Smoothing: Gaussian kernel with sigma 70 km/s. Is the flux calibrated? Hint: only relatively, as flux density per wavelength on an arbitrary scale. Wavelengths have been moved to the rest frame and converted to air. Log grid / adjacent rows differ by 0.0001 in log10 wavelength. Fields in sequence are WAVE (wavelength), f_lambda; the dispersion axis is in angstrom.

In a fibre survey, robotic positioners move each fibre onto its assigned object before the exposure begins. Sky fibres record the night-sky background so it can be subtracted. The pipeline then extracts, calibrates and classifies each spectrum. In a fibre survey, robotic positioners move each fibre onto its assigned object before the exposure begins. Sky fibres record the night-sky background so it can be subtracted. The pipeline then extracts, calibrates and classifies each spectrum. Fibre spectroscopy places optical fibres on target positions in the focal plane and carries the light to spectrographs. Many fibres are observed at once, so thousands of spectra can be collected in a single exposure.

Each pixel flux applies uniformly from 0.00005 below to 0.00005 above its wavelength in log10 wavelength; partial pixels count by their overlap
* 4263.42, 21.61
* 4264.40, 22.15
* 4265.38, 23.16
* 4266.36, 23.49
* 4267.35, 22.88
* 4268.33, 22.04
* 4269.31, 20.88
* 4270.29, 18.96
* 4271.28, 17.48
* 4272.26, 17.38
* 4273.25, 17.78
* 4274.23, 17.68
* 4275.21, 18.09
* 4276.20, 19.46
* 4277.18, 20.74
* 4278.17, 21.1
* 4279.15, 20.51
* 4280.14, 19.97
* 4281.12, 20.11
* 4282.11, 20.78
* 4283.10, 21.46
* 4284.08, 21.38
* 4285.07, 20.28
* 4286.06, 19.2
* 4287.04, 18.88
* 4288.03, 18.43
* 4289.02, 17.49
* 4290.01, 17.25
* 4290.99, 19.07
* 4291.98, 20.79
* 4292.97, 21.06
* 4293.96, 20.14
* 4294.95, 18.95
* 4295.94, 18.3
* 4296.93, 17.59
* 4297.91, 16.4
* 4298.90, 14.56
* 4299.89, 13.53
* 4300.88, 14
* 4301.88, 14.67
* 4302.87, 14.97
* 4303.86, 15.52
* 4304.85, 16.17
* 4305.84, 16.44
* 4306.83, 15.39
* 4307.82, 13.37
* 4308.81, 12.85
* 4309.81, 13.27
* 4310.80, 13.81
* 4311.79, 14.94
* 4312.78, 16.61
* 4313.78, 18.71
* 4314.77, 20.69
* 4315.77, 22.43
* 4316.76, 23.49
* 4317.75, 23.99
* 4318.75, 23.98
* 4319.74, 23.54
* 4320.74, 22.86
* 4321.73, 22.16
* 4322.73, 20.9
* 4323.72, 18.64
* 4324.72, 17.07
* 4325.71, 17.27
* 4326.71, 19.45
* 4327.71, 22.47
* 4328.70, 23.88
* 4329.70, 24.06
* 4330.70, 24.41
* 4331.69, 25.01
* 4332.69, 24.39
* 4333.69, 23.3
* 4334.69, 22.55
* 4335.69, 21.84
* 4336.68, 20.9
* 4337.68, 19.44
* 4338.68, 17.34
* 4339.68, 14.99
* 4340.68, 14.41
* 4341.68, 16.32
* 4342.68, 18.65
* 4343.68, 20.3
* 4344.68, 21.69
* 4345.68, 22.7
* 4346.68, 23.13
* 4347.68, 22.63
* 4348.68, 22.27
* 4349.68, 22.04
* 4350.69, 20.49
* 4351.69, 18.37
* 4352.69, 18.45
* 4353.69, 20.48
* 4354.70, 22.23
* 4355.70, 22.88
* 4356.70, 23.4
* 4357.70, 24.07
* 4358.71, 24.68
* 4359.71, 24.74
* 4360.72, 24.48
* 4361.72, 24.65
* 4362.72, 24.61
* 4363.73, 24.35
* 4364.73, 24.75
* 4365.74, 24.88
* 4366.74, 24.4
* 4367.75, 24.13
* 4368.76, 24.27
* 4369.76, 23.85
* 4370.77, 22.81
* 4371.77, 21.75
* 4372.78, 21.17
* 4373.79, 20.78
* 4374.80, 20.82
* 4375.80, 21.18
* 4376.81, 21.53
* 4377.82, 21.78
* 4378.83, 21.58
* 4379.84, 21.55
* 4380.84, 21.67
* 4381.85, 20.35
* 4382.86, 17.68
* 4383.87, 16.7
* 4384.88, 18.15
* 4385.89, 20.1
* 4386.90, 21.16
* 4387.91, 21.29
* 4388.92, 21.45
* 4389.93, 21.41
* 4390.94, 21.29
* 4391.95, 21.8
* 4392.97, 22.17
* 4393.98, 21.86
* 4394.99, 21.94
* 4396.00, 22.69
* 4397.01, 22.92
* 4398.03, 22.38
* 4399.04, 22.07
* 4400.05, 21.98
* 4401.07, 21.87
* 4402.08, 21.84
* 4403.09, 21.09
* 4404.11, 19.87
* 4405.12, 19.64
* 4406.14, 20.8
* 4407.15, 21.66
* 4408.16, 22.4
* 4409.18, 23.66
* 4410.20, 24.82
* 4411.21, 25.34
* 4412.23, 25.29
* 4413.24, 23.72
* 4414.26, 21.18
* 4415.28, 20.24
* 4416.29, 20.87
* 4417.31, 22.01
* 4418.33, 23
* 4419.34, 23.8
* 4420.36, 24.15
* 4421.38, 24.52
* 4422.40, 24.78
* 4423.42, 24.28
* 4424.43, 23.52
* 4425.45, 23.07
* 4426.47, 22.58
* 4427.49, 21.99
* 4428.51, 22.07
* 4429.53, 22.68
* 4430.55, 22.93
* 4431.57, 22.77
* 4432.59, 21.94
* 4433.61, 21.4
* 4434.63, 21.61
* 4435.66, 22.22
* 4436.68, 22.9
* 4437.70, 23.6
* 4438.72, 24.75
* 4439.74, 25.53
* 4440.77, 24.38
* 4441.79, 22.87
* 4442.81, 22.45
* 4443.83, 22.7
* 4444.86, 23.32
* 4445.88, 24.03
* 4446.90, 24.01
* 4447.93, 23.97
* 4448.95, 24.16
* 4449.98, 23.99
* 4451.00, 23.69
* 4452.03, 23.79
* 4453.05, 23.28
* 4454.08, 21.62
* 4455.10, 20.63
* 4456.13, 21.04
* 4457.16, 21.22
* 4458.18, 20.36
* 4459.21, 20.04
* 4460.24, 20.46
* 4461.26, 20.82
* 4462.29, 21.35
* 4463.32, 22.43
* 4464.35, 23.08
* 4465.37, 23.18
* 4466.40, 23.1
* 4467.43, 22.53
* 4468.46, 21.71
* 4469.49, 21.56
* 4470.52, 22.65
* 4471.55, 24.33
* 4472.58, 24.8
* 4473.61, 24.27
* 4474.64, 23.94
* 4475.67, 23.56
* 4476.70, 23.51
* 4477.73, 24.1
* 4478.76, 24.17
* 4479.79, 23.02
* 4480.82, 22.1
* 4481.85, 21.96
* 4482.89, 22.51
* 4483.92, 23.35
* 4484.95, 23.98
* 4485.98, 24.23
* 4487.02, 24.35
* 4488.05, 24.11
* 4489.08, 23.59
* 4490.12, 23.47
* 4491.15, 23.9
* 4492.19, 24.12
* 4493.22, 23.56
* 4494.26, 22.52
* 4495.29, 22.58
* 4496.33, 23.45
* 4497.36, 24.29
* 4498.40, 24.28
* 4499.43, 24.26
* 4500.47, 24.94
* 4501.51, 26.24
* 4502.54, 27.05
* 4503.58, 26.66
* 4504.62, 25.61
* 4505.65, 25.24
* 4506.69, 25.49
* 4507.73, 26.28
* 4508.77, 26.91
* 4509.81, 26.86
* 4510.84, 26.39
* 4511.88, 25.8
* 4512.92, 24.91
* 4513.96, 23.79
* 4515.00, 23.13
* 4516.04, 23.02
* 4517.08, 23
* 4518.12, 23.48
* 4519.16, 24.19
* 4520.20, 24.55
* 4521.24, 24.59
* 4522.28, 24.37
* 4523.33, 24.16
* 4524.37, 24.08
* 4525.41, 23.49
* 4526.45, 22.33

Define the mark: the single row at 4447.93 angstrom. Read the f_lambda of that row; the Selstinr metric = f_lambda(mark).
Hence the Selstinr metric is 23.97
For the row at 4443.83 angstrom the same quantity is 22.7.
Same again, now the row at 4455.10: 20.63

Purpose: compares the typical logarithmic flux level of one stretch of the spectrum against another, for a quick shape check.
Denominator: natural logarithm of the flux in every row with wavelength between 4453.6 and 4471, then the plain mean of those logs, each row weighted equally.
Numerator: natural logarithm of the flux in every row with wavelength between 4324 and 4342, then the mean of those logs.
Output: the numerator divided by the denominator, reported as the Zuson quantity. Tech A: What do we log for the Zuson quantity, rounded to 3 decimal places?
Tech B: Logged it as 0.978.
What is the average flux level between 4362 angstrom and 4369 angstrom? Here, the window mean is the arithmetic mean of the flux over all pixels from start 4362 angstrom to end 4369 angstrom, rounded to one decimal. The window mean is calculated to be 24.5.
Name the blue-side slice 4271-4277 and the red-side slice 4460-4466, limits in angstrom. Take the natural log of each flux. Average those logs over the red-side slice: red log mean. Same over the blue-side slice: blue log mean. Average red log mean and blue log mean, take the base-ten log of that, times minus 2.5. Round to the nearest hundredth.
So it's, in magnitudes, -1.19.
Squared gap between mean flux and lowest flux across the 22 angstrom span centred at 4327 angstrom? 25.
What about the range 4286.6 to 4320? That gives 23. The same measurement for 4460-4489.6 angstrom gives 7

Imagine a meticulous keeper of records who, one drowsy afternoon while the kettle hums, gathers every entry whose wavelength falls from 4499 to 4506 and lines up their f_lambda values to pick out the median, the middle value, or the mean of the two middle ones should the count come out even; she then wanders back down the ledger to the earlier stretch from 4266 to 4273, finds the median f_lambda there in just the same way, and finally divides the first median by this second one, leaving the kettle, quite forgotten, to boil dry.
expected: 1.23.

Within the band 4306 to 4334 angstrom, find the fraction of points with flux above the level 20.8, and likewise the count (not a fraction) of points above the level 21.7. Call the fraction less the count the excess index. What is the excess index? -13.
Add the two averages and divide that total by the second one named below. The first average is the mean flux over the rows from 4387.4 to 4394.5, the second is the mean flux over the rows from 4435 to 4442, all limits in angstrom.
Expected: 1.91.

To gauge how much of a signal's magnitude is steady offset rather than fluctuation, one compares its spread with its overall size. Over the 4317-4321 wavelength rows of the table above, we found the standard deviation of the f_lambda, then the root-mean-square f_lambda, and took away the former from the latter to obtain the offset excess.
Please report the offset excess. 23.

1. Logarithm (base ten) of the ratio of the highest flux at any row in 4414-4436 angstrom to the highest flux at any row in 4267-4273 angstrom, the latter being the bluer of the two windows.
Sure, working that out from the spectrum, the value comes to 0.035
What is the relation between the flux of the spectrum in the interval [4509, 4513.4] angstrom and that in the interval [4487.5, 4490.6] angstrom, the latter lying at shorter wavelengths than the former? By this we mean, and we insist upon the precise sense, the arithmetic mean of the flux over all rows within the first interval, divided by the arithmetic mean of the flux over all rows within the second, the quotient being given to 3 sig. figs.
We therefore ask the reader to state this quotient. 1.10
